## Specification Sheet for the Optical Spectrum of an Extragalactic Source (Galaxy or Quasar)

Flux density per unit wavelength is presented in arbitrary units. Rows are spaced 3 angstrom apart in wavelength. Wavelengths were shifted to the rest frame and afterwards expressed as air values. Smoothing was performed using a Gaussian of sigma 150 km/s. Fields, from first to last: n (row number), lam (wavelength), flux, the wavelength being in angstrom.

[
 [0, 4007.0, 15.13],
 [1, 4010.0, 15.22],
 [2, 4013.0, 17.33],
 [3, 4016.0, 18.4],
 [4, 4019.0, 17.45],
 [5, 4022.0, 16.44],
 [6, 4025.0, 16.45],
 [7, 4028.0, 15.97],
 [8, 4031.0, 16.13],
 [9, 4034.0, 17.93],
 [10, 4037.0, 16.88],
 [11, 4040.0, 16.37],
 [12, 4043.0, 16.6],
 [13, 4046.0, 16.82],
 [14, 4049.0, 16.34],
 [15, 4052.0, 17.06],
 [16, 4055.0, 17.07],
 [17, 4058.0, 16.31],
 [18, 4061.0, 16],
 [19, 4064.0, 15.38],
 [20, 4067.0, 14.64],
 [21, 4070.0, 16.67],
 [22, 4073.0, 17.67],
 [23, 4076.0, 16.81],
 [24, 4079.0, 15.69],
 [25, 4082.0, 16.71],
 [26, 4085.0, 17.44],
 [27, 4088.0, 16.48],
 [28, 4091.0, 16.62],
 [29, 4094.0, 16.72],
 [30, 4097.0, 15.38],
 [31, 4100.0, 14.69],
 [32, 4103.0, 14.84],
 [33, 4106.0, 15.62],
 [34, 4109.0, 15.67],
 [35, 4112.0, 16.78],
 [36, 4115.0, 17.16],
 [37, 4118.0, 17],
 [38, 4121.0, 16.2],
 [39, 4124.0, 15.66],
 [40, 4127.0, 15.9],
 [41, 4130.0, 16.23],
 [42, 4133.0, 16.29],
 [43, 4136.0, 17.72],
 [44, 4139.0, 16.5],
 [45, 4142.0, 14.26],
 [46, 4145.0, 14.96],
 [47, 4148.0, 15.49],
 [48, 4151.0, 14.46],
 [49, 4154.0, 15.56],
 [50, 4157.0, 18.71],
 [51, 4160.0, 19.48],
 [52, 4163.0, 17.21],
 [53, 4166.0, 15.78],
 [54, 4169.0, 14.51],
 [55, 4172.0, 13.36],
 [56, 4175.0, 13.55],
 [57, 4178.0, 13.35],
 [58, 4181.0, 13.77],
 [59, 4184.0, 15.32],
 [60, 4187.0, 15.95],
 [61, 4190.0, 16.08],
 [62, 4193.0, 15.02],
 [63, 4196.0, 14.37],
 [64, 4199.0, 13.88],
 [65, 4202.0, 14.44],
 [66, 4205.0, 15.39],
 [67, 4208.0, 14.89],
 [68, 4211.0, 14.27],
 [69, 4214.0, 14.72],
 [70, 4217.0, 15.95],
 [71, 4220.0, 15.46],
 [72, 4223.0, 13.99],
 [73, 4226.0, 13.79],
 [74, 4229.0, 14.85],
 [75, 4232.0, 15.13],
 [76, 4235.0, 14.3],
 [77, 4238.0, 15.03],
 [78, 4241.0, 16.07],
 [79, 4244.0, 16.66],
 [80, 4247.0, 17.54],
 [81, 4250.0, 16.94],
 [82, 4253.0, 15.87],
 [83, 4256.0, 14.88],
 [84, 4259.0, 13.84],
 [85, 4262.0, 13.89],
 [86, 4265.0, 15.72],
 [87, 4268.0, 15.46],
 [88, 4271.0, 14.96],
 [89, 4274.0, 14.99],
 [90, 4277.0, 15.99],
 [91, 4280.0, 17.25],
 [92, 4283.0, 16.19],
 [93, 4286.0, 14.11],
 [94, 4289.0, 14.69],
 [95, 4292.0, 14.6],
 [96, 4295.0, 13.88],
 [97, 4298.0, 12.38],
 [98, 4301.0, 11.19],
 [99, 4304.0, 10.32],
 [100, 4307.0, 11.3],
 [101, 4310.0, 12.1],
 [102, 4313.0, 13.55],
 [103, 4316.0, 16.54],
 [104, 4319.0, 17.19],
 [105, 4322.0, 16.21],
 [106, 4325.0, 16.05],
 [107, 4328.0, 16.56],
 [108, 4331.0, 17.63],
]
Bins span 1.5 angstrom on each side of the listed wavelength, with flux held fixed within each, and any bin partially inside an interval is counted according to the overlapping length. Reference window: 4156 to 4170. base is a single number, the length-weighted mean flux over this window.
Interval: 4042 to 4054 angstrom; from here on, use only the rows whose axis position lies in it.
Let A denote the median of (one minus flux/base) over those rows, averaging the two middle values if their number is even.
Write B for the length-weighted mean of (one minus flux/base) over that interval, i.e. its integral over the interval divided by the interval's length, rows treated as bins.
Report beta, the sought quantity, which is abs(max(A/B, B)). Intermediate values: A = 0.03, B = 0.03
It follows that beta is 1.03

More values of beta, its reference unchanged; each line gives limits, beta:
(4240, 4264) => 0.82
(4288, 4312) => 1.06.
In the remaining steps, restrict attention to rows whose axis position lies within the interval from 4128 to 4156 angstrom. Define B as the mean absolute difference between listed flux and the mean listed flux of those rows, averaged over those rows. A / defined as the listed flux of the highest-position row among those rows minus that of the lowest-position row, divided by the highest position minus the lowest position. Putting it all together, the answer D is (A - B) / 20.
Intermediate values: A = -0.03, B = 0.86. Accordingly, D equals -0.0443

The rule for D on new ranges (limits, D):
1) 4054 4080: -0.0394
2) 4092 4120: -0.0408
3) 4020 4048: -0.0188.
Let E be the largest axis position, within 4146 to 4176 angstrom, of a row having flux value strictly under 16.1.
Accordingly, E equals 4175.0 angstrom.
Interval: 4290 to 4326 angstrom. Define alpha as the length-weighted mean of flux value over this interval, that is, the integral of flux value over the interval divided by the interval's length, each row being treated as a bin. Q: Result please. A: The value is 13.8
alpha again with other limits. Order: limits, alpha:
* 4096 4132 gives 15.9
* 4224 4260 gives 15.4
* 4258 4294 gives 15.1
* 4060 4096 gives 16.4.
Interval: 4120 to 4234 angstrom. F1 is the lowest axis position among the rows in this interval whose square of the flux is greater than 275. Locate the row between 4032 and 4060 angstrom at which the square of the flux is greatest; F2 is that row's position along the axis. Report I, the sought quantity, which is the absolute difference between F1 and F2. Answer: 102 angstrom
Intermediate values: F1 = 4136.0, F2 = 4034.0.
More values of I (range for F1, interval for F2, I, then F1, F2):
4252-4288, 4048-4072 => 225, 4280.0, 4055.0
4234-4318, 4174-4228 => 54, 4244.0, 4190.0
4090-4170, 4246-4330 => 156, 4091.0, 4247.0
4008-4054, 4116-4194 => 147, 4013.0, 4160.0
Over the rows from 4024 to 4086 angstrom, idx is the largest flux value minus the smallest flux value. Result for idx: 3.3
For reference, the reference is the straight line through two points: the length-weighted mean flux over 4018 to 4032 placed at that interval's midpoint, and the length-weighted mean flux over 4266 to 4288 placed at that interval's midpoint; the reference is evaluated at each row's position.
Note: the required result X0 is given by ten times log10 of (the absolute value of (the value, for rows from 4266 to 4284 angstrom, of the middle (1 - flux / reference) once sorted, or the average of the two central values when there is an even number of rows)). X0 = -20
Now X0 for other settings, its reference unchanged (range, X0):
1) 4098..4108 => -11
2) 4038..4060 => -19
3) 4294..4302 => -7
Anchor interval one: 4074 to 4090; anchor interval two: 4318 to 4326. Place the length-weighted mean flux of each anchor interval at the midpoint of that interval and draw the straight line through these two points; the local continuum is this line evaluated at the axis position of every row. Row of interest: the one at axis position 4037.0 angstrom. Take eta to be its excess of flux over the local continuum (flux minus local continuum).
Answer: 0.2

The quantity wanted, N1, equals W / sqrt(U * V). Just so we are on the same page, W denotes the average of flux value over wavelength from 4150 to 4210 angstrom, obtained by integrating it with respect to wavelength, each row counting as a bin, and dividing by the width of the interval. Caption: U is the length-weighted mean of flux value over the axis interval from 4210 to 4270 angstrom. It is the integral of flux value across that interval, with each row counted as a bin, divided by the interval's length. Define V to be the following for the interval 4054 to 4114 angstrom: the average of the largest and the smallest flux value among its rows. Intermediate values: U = 15.2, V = 16.2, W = 15.3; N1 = 0.97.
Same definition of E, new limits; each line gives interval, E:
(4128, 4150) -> 4148.0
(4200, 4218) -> 4217.0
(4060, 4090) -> 4079.0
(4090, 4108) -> 4106.0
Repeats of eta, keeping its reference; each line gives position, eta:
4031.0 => -0.6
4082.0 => 0.1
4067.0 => -2.0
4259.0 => -2.7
